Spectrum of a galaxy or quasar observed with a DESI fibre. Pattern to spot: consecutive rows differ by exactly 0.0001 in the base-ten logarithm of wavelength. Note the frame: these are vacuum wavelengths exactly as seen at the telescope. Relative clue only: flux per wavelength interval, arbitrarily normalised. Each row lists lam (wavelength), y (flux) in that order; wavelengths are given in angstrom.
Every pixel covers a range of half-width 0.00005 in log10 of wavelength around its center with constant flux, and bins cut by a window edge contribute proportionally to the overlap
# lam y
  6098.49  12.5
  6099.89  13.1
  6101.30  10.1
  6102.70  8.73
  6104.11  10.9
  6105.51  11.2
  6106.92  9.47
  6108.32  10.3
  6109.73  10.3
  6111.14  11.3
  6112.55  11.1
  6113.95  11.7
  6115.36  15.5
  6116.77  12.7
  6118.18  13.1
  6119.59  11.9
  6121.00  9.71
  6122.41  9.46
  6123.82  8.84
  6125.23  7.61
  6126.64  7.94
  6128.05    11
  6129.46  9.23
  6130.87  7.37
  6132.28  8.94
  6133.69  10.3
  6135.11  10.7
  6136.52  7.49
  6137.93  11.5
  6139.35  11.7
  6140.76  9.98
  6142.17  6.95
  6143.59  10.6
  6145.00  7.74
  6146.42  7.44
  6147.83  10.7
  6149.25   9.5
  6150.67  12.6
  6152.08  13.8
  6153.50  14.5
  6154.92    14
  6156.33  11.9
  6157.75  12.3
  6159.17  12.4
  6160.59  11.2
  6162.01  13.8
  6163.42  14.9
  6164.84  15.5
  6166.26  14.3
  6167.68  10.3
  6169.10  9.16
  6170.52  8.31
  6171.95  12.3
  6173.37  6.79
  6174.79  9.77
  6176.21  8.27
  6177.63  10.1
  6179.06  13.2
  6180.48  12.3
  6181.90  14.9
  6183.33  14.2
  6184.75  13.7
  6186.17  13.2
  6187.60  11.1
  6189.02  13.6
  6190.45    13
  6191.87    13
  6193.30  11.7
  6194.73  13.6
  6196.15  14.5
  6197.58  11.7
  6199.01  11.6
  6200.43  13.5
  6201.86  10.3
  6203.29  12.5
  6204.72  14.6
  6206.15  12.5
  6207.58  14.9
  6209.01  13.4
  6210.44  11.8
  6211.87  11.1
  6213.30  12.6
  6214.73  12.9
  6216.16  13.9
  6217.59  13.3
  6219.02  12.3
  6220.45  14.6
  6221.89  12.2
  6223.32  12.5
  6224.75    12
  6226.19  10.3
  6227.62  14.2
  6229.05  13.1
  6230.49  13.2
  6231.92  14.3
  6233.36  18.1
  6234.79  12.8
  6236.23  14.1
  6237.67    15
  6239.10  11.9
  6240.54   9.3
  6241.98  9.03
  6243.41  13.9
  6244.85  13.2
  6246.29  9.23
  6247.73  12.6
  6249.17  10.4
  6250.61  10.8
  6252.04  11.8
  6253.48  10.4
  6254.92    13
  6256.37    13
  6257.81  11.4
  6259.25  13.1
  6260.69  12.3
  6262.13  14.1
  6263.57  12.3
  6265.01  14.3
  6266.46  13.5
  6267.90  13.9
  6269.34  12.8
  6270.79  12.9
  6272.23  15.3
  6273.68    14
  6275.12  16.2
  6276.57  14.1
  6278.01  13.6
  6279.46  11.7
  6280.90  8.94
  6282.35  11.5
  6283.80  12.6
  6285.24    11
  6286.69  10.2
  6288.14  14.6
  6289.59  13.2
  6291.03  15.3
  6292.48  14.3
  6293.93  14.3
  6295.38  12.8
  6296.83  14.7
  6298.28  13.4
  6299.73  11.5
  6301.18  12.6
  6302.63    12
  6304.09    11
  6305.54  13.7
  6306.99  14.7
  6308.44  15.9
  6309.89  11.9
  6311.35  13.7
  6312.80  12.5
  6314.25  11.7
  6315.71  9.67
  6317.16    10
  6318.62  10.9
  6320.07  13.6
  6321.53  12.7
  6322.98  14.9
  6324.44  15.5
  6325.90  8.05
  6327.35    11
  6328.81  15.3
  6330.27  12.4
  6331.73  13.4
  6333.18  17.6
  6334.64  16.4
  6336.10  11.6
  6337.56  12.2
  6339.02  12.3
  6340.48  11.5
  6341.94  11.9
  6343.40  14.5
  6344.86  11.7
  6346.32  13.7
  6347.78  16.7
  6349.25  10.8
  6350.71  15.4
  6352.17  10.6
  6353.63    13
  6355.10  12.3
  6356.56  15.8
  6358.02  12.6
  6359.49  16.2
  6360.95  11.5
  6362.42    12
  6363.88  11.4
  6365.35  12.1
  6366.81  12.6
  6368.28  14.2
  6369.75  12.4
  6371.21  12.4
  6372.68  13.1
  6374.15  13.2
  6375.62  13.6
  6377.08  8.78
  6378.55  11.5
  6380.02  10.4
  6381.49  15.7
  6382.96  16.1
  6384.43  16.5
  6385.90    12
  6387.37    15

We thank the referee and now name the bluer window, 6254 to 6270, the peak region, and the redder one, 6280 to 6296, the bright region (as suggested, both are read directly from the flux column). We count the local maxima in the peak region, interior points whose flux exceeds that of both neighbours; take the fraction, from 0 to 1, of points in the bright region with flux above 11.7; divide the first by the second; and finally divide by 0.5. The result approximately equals 12.6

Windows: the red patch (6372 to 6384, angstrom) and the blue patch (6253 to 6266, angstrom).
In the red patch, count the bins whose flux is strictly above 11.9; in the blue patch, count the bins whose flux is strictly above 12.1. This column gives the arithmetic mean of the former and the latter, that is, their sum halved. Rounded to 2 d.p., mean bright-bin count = 6.00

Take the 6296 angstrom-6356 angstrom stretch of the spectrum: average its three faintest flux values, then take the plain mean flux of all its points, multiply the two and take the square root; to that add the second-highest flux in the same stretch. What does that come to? 27.6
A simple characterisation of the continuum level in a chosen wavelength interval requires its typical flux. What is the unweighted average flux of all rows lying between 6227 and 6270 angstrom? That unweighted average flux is 12.7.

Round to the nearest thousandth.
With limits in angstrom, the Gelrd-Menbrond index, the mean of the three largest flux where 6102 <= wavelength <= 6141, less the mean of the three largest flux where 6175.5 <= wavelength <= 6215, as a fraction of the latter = -0.070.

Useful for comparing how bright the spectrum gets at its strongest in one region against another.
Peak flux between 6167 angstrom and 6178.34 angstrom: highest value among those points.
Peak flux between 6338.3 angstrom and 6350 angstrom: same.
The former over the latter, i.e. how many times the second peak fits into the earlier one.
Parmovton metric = 0.74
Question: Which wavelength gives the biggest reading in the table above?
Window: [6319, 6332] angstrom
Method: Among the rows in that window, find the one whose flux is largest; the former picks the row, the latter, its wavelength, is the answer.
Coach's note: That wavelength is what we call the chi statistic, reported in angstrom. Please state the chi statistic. 6324.44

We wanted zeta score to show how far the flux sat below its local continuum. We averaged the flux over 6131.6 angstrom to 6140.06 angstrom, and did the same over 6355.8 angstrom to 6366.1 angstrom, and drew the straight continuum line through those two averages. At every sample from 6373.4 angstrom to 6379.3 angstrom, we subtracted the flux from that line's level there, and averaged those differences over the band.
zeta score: 1.5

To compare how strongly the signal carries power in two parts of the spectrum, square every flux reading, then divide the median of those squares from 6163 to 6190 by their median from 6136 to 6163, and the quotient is 1.14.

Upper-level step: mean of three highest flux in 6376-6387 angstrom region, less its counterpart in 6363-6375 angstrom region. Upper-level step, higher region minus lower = 2.6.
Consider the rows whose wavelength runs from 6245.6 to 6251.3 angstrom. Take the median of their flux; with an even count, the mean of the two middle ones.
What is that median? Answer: 11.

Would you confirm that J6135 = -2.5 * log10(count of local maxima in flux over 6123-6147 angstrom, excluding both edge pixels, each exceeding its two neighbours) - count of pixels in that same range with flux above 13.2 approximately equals -1.5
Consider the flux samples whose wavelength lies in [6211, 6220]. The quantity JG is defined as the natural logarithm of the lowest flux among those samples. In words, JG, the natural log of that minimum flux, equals 2.41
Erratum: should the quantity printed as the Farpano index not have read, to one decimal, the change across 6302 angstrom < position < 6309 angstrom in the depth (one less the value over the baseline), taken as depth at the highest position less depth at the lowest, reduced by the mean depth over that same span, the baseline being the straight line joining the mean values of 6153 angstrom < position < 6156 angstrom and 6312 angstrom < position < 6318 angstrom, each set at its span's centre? -0.2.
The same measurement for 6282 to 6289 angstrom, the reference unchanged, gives -0.2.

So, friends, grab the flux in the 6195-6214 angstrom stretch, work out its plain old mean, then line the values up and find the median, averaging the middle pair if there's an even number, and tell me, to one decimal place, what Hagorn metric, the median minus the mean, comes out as -0.2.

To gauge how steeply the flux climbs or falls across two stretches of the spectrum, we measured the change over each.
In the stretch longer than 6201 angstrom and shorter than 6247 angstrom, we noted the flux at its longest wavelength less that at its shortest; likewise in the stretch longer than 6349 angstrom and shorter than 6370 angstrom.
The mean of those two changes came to 0.3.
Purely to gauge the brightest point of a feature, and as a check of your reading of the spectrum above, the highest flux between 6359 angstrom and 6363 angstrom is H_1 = 16.2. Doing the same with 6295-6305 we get 14.7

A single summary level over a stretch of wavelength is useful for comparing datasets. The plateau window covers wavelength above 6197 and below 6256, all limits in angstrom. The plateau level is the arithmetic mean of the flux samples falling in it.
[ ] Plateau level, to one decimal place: 12.6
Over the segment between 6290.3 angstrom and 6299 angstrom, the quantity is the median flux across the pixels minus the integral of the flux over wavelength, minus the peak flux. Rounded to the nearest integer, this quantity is -124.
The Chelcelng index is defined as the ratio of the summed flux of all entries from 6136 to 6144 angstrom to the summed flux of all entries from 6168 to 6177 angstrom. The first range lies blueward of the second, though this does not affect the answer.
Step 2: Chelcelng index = 1.07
